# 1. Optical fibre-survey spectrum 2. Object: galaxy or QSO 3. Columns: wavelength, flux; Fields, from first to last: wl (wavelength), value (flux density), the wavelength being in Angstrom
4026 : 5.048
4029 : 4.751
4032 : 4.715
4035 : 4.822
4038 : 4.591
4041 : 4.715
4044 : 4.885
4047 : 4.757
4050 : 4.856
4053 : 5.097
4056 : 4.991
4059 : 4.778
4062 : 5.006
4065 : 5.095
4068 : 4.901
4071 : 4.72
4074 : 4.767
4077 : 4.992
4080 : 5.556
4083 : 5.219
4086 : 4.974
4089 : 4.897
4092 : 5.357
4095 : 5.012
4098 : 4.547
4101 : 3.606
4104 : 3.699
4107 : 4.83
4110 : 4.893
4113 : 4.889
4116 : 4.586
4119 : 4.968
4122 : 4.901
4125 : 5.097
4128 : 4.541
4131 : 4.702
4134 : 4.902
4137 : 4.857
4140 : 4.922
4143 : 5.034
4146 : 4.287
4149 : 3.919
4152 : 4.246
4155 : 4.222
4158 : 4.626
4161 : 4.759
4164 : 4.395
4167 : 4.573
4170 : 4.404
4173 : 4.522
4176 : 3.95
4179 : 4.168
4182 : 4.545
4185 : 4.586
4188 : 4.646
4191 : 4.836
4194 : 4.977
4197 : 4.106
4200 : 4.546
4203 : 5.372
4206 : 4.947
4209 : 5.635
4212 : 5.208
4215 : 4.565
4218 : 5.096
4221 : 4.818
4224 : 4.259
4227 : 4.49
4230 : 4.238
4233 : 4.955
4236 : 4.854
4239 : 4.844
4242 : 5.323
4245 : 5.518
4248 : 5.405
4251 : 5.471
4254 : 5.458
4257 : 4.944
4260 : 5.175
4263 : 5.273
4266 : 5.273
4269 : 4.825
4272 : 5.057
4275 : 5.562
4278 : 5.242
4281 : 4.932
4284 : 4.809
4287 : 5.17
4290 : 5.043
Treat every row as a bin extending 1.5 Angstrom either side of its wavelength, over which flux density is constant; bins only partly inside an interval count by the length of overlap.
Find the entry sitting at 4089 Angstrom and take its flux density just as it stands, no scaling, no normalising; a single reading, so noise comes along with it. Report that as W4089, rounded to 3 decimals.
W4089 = 4.897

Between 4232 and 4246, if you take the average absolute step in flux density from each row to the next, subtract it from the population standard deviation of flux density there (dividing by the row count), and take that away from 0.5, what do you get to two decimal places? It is 0.42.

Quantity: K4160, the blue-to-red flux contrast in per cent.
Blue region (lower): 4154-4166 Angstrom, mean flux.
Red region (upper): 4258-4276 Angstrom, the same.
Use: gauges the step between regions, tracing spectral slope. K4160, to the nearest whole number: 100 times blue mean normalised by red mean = 87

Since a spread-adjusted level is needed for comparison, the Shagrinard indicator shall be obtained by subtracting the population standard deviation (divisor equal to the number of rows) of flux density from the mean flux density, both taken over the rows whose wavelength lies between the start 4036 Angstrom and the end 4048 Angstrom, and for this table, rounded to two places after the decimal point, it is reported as 4.63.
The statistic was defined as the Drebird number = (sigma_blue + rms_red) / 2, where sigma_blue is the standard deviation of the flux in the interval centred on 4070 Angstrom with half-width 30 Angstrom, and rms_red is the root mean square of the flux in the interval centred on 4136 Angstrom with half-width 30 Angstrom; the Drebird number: 2.46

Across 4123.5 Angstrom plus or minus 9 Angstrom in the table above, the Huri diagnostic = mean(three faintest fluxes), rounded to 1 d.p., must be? 4.6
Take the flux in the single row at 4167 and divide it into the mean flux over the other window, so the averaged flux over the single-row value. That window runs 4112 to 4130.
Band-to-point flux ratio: 1.06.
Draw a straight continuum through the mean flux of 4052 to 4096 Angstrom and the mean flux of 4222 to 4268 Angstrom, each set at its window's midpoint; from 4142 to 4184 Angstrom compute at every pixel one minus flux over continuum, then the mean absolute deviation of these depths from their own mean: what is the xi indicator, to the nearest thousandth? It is 0.047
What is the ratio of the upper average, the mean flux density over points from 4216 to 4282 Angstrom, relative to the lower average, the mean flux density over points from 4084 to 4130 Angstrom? 1.07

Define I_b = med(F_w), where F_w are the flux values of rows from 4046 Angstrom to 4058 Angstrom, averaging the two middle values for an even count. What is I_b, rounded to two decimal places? 4.92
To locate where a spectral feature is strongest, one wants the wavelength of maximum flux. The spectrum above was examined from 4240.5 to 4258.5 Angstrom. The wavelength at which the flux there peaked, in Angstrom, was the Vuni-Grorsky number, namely 4245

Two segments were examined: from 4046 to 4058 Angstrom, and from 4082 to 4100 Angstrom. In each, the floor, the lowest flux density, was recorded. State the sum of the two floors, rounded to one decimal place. 9.3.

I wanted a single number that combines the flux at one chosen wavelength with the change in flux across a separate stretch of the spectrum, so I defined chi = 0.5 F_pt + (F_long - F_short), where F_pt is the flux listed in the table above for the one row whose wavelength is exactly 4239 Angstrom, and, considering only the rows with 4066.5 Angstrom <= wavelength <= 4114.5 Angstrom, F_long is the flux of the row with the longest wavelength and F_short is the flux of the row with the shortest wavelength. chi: 2.41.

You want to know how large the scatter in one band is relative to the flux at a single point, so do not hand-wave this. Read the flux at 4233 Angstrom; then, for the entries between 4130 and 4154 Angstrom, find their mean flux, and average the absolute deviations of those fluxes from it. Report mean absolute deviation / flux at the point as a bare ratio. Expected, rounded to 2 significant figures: 0.069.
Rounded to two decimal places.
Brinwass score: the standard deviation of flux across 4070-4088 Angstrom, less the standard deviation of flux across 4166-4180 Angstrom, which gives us 0.05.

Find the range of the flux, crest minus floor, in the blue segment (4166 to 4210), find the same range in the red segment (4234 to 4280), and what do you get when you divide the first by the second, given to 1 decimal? 2.3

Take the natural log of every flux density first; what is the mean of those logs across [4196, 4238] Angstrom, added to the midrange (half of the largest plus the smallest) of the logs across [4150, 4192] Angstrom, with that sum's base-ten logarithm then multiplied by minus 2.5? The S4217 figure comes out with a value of -1.21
